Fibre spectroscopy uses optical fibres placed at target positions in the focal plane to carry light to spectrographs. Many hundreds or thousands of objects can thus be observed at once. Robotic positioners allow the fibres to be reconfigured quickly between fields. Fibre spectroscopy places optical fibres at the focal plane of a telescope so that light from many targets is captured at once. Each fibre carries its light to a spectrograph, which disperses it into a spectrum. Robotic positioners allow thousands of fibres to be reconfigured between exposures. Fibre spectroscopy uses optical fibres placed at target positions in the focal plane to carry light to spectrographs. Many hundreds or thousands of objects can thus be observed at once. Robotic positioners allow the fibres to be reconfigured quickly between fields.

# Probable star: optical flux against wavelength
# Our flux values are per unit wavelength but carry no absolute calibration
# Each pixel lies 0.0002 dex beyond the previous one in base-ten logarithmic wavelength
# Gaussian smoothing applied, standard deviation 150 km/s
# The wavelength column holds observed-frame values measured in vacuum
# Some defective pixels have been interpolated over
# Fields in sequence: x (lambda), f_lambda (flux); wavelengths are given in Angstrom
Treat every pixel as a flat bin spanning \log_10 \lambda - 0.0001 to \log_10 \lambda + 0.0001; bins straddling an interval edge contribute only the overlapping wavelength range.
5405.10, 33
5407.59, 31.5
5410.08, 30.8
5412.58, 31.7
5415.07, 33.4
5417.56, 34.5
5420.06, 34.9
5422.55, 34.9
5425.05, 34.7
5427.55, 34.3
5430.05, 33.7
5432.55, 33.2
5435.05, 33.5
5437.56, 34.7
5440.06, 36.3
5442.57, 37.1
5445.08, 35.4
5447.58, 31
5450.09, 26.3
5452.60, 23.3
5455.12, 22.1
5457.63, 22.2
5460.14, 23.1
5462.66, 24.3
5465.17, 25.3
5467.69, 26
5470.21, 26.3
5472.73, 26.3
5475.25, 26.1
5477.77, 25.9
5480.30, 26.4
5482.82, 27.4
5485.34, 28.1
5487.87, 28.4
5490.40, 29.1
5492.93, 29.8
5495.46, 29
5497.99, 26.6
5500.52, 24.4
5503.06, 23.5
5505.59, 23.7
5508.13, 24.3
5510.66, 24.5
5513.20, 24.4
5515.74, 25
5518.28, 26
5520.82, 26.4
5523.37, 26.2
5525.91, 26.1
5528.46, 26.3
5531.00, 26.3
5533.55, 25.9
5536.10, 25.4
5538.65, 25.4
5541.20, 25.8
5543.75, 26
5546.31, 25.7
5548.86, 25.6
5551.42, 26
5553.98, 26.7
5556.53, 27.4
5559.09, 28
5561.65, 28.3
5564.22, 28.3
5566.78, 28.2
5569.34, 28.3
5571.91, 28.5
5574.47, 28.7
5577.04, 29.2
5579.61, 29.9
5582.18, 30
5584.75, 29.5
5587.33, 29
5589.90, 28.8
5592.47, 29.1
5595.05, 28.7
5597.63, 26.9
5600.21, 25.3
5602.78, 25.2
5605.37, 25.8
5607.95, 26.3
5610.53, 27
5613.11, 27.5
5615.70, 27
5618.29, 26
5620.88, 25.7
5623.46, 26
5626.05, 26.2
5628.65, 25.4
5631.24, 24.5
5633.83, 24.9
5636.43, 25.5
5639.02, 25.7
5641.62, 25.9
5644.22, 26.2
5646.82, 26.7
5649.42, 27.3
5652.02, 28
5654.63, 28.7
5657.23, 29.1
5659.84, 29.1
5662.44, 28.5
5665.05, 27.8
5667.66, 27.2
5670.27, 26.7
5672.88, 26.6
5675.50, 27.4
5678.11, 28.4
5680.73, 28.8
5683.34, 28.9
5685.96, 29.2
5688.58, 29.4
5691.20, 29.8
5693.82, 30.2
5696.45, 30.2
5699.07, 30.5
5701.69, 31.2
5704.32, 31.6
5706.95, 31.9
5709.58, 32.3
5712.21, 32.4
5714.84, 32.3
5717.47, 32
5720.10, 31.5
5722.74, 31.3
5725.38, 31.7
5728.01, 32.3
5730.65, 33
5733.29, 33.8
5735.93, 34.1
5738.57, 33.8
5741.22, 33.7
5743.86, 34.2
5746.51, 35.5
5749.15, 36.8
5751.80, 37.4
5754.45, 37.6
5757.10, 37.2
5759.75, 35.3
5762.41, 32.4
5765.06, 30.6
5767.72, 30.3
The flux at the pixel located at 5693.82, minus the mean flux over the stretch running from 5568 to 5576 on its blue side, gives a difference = 1.7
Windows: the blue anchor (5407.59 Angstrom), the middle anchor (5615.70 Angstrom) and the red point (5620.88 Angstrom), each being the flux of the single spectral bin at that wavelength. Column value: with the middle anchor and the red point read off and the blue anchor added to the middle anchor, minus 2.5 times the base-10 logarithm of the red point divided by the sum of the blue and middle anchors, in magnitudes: 0.89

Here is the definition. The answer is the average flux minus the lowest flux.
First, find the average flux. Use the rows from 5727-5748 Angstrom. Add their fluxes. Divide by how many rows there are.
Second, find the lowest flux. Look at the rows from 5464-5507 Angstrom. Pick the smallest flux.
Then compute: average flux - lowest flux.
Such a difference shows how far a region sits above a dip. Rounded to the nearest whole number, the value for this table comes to 10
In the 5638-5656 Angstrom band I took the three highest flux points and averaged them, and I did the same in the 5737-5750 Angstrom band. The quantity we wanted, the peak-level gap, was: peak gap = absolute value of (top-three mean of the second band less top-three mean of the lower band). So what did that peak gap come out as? 7.5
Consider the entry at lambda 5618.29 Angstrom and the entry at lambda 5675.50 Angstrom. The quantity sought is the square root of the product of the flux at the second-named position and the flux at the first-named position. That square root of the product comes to 26.7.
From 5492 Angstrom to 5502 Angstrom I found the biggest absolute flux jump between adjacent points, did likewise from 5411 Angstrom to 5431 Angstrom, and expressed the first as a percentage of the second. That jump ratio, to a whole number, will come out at 141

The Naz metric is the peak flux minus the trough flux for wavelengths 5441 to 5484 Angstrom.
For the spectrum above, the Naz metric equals 15.0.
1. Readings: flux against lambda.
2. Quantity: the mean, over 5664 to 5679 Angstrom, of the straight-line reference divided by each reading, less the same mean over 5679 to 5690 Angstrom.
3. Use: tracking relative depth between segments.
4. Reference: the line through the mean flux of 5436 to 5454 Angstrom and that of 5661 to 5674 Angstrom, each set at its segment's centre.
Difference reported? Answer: 0.07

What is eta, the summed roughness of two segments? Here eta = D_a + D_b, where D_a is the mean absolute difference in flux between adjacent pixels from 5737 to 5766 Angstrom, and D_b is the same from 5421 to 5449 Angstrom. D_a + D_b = 2.3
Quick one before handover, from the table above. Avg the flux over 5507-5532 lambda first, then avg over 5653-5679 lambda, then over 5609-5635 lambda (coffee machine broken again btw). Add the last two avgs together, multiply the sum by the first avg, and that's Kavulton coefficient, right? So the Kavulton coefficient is 1379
